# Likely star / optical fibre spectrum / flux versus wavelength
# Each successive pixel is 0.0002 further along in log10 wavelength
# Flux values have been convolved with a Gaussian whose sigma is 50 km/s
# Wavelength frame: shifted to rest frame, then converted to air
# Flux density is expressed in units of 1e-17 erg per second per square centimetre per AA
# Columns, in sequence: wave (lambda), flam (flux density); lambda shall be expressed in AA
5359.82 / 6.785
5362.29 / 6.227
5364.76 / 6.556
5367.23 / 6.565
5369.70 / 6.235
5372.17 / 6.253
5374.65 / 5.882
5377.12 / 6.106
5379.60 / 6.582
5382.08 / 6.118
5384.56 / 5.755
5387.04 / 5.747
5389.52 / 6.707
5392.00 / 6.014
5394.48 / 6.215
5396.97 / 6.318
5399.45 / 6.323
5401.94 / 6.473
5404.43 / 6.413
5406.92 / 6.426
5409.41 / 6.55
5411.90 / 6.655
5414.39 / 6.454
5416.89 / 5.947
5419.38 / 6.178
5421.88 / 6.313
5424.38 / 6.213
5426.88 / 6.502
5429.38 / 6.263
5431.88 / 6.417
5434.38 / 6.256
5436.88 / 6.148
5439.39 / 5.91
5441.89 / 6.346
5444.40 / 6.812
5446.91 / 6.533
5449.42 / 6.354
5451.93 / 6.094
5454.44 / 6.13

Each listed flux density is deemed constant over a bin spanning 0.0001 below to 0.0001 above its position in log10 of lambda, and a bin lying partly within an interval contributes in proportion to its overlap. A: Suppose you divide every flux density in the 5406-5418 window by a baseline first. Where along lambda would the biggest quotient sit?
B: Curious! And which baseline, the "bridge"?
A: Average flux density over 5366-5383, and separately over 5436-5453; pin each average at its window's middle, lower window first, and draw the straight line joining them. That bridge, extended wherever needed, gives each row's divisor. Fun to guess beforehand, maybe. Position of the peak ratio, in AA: 5411.90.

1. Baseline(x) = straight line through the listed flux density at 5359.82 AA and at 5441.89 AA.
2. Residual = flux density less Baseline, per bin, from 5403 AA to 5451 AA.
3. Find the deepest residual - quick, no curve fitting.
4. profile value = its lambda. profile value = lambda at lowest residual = 5416.89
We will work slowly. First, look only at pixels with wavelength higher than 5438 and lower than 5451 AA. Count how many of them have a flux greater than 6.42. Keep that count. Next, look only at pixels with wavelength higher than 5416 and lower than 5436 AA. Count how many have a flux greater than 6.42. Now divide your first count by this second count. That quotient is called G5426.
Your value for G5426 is 2.0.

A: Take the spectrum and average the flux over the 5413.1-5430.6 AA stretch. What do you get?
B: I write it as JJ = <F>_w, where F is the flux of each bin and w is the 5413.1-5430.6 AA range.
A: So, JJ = 6.27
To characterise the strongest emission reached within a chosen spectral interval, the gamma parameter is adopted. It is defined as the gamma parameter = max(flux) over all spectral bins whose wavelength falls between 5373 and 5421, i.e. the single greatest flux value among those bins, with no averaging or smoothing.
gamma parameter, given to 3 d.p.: 6.707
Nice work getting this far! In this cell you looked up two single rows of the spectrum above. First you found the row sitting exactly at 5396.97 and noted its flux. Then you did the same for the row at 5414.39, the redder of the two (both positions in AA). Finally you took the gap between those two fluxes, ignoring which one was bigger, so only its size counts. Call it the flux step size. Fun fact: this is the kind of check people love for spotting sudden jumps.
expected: 0.14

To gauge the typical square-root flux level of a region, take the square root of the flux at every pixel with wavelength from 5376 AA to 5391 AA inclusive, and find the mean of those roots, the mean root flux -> 2.48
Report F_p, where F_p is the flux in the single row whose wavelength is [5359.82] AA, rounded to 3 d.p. 6.785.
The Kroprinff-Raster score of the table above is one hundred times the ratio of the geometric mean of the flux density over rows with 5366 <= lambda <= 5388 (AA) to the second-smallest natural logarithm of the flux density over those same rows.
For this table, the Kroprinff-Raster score 350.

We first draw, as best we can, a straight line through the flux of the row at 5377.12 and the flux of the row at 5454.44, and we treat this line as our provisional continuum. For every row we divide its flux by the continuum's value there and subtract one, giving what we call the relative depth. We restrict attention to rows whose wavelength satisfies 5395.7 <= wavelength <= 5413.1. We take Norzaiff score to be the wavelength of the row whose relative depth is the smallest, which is 5396.97 AA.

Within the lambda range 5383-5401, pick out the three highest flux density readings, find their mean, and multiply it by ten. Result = 64.5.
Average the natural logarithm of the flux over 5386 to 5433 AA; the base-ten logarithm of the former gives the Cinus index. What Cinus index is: 0.266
